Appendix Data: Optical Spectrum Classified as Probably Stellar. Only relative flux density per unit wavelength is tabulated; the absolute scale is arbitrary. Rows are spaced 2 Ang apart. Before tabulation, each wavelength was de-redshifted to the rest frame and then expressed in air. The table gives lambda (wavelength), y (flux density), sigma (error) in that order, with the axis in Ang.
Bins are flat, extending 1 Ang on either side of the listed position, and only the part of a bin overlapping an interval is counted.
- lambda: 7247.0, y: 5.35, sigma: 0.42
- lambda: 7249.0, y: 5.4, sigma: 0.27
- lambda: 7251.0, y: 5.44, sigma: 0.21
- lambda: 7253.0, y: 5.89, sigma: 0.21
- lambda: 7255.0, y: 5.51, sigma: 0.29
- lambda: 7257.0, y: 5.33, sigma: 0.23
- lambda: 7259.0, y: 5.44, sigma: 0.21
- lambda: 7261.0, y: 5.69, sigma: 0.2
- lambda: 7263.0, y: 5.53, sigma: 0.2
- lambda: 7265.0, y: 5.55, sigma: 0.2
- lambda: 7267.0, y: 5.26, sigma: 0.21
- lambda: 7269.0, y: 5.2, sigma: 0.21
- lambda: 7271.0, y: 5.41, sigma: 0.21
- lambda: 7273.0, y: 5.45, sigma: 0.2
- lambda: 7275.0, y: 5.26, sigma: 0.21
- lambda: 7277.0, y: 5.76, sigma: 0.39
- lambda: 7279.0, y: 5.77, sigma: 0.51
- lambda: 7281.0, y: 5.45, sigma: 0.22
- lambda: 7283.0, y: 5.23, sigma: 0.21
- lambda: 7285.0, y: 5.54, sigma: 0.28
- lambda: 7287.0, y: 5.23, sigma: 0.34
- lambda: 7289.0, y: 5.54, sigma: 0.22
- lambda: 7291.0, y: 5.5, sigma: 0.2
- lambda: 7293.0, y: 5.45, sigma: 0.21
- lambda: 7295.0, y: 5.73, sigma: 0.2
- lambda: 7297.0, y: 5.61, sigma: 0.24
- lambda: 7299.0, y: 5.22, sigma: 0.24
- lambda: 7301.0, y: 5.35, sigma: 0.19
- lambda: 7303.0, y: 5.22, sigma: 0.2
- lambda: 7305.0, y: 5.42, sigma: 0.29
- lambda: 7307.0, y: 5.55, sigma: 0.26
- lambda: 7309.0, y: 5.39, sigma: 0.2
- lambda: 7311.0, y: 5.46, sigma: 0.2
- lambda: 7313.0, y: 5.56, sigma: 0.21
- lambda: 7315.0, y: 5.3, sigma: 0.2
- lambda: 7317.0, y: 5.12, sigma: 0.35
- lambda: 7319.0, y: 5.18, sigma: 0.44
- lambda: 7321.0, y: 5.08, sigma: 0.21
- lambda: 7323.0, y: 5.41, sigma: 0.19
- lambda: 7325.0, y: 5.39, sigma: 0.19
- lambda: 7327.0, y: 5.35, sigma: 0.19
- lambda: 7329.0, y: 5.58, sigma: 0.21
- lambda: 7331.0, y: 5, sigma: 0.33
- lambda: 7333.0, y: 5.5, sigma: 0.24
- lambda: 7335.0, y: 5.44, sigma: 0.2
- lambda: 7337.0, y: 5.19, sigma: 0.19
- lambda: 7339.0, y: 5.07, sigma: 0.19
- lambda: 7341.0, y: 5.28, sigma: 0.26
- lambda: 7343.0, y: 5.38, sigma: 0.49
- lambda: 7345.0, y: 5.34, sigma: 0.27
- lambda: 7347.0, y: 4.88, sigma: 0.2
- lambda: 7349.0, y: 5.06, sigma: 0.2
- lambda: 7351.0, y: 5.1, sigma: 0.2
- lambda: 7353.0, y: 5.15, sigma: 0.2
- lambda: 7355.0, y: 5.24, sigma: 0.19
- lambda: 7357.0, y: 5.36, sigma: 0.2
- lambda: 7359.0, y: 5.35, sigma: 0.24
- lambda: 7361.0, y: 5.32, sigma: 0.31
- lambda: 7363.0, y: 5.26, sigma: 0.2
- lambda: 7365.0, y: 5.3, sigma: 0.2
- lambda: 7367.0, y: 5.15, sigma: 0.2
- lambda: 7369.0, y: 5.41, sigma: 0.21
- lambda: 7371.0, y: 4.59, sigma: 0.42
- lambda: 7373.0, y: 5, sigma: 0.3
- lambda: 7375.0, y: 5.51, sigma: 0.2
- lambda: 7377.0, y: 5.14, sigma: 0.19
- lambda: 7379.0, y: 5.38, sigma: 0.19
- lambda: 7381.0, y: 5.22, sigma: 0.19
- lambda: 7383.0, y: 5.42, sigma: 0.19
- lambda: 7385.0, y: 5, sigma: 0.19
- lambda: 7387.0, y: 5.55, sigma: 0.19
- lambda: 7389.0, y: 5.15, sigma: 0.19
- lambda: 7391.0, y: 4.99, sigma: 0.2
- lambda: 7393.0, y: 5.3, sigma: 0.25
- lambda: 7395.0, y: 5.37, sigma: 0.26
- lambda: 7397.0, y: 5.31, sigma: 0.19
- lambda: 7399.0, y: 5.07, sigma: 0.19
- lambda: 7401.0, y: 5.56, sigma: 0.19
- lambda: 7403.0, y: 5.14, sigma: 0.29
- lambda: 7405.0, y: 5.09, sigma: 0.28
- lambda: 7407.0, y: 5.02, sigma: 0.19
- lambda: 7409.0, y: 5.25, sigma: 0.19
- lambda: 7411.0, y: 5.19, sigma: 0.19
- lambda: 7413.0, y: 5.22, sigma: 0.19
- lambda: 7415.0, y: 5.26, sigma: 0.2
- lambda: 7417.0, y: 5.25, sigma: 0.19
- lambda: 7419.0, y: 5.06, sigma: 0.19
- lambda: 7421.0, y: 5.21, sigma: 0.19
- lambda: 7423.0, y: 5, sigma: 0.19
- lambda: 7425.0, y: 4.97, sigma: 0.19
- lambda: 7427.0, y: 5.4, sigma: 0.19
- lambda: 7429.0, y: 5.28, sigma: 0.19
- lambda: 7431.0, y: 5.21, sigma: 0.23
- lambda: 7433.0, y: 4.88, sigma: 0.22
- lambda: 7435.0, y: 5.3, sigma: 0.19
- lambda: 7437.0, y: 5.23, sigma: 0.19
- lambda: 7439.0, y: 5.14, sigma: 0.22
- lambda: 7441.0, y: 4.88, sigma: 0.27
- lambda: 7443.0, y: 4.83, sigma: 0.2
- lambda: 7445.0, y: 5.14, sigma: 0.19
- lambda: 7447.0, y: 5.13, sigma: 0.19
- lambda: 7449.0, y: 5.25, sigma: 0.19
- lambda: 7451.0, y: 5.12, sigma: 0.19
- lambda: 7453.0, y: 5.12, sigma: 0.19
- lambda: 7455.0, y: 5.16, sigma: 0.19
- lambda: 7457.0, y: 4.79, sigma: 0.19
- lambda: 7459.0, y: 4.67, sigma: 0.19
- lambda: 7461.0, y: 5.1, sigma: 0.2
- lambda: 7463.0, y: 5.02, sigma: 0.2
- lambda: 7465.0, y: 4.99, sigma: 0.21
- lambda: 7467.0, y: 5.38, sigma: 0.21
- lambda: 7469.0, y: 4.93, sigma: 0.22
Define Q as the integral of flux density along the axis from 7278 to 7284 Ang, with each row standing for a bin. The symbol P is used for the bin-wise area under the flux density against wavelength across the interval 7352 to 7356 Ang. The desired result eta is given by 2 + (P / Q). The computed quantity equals 2.63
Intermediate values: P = 21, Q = 33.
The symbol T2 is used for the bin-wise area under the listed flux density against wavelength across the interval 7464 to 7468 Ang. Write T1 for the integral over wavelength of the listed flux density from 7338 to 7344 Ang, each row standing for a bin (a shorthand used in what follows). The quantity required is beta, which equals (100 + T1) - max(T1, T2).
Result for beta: 100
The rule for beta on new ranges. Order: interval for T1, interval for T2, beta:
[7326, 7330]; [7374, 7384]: 69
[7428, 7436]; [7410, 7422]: 79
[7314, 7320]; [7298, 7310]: 67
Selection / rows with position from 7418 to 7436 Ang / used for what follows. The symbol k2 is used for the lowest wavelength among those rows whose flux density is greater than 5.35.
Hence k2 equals 7427.0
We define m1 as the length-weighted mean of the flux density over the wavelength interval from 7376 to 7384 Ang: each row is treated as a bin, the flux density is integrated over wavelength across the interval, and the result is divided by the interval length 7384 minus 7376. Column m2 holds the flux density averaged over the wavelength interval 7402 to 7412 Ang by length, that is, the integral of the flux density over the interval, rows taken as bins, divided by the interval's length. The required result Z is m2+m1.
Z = 10.43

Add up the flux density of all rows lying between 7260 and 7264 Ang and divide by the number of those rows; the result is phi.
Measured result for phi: 5.61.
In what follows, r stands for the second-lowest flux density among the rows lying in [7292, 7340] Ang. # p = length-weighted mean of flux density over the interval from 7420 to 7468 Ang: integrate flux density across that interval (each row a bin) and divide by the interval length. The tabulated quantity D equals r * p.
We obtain 25.8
